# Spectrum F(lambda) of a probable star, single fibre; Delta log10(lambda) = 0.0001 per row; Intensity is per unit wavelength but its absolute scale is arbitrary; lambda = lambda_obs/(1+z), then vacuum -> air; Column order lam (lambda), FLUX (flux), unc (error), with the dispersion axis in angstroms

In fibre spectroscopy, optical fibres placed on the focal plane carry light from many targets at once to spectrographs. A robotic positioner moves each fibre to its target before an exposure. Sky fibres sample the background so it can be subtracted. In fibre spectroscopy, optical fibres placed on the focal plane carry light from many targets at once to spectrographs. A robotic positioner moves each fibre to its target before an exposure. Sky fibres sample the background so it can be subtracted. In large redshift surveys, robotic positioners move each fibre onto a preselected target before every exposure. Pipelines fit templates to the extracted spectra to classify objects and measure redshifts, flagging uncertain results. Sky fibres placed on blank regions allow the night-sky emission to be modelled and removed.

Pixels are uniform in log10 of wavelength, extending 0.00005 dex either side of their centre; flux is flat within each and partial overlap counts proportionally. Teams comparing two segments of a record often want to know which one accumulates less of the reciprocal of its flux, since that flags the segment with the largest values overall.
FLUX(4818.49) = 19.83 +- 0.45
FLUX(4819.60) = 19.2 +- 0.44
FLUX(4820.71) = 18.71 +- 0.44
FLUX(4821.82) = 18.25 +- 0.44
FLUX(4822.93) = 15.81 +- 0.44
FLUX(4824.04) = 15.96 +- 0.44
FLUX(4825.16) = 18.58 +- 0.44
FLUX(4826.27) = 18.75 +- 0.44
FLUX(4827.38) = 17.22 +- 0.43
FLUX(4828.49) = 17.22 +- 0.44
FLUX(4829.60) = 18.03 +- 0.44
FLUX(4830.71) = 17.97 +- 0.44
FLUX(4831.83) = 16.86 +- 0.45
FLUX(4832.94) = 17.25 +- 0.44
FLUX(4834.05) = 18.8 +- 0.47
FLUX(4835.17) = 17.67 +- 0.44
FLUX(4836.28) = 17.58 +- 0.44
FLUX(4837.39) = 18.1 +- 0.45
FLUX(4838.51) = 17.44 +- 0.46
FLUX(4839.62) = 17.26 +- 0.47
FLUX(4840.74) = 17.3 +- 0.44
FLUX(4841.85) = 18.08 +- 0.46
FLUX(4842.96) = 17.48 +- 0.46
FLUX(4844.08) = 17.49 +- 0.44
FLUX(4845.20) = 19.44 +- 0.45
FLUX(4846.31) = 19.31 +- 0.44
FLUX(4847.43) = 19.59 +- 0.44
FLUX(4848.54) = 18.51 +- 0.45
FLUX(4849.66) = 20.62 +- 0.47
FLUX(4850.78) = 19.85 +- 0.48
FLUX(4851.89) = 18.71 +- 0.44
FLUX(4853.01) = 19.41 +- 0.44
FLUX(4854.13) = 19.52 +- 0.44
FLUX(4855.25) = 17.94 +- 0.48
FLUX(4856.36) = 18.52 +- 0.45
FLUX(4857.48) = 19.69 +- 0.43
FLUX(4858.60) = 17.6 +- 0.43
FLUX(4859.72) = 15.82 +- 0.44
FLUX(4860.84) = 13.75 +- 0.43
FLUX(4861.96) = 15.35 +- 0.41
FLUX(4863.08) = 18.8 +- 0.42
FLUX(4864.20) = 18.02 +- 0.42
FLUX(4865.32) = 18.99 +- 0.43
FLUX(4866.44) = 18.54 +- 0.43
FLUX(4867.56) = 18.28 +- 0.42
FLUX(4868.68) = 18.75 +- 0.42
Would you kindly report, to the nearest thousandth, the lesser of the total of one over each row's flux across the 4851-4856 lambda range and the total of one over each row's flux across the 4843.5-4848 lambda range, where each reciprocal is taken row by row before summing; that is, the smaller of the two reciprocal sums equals 0.211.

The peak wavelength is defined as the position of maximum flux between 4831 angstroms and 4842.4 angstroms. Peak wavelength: 4834.05 angstroms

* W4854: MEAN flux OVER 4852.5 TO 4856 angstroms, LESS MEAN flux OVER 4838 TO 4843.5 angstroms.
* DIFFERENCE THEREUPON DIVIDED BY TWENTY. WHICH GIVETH 0.07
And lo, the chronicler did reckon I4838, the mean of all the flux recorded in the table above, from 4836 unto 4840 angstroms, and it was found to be 17.6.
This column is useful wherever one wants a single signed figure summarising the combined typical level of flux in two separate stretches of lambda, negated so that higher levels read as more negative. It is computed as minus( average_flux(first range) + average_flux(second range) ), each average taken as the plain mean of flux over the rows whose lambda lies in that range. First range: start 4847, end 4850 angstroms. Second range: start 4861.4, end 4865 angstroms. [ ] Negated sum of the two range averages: -37.0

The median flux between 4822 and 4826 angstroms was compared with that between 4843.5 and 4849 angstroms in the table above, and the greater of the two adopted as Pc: 19.3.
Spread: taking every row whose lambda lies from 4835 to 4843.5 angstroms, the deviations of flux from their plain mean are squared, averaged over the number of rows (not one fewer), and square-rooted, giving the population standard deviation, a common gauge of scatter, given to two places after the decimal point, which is 0.30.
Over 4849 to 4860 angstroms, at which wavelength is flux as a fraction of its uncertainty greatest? 4857.48 angstroms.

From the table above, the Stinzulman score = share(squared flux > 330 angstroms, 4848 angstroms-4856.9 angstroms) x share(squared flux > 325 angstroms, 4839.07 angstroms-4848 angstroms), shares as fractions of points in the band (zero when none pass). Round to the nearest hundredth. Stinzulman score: 0.44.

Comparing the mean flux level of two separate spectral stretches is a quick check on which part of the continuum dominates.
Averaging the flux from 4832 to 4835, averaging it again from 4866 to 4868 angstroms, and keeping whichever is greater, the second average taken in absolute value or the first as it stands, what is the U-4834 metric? 18.4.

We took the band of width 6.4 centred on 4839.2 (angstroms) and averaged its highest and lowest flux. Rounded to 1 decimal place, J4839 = 17.7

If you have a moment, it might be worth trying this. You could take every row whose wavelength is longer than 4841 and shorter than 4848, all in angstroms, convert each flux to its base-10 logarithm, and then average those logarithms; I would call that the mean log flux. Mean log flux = 1.27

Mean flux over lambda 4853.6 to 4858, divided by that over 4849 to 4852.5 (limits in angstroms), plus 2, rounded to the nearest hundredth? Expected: 2.96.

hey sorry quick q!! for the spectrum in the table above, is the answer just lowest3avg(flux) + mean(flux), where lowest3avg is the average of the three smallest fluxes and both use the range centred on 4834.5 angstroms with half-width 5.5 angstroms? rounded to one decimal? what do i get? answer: 34.8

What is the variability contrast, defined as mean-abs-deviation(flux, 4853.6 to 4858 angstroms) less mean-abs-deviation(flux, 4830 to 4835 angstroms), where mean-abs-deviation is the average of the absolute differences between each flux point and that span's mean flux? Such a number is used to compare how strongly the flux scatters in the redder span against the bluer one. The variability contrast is 0.0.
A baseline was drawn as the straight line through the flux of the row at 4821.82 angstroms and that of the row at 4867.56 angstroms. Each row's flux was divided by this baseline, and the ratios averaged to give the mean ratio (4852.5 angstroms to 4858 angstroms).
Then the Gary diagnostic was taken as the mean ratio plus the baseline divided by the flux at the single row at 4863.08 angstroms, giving 2.01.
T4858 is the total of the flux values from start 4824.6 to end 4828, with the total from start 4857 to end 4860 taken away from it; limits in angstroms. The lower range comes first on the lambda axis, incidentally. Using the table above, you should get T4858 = 1.4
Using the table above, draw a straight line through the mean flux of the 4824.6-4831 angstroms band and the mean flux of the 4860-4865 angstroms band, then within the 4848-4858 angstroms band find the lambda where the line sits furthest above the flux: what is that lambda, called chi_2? 4855.25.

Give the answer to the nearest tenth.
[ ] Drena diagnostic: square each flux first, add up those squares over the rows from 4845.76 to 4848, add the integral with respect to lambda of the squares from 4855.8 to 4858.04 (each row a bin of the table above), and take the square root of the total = 39.7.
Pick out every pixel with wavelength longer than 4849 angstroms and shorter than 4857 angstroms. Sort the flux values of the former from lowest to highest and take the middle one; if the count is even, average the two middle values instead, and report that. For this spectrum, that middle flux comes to 19.4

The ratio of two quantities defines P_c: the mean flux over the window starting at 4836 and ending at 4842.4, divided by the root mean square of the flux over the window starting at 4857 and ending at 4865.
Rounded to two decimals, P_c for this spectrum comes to 1.03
